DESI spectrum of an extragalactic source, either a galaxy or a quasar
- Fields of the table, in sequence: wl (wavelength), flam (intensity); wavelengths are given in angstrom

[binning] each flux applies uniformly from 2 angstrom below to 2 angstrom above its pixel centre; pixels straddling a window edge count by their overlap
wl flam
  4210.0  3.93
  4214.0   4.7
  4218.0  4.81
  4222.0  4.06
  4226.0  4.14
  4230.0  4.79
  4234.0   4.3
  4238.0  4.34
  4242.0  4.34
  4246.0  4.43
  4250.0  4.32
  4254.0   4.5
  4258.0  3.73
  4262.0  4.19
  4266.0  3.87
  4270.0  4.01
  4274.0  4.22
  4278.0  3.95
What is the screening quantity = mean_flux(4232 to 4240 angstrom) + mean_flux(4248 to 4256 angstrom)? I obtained 8.73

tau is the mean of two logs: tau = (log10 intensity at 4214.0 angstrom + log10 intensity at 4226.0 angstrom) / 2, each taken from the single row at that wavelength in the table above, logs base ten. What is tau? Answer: 0.645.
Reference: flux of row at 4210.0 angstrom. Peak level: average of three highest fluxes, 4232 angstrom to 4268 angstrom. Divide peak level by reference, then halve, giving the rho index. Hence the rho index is 0.56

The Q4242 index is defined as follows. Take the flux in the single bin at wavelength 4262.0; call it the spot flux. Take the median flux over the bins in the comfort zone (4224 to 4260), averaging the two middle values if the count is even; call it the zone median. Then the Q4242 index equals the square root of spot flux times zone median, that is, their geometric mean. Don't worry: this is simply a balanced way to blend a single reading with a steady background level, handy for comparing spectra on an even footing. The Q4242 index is 4.26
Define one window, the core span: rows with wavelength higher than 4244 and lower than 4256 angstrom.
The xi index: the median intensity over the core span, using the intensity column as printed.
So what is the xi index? 4.43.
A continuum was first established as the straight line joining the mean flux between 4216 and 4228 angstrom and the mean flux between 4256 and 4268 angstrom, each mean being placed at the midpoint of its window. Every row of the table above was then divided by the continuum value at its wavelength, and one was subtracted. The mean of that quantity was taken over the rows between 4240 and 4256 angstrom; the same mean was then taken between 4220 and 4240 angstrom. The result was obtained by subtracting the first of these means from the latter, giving -0.063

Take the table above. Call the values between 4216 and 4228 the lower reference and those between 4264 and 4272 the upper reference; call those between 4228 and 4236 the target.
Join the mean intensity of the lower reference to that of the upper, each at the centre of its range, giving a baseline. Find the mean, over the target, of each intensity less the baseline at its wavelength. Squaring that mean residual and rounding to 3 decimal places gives 0.087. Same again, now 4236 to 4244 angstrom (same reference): 0.025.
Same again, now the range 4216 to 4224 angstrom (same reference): 0.007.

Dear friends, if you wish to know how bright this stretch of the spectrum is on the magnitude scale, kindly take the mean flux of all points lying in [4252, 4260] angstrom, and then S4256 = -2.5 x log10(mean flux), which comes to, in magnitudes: -1.54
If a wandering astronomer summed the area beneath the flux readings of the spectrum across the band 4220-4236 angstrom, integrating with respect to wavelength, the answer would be 69.2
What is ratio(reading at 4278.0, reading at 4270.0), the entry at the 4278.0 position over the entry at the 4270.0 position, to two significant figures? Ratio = 0.99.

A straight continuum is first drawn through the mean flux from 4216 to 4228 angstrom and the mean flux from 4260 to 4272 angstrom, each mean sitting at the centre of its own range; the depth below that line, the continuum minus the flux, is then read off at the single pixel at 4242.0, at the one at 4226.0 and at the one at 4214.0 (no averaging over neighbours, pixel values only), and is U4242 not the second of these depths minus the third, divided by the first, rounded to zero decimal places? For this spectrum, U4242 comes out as -3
